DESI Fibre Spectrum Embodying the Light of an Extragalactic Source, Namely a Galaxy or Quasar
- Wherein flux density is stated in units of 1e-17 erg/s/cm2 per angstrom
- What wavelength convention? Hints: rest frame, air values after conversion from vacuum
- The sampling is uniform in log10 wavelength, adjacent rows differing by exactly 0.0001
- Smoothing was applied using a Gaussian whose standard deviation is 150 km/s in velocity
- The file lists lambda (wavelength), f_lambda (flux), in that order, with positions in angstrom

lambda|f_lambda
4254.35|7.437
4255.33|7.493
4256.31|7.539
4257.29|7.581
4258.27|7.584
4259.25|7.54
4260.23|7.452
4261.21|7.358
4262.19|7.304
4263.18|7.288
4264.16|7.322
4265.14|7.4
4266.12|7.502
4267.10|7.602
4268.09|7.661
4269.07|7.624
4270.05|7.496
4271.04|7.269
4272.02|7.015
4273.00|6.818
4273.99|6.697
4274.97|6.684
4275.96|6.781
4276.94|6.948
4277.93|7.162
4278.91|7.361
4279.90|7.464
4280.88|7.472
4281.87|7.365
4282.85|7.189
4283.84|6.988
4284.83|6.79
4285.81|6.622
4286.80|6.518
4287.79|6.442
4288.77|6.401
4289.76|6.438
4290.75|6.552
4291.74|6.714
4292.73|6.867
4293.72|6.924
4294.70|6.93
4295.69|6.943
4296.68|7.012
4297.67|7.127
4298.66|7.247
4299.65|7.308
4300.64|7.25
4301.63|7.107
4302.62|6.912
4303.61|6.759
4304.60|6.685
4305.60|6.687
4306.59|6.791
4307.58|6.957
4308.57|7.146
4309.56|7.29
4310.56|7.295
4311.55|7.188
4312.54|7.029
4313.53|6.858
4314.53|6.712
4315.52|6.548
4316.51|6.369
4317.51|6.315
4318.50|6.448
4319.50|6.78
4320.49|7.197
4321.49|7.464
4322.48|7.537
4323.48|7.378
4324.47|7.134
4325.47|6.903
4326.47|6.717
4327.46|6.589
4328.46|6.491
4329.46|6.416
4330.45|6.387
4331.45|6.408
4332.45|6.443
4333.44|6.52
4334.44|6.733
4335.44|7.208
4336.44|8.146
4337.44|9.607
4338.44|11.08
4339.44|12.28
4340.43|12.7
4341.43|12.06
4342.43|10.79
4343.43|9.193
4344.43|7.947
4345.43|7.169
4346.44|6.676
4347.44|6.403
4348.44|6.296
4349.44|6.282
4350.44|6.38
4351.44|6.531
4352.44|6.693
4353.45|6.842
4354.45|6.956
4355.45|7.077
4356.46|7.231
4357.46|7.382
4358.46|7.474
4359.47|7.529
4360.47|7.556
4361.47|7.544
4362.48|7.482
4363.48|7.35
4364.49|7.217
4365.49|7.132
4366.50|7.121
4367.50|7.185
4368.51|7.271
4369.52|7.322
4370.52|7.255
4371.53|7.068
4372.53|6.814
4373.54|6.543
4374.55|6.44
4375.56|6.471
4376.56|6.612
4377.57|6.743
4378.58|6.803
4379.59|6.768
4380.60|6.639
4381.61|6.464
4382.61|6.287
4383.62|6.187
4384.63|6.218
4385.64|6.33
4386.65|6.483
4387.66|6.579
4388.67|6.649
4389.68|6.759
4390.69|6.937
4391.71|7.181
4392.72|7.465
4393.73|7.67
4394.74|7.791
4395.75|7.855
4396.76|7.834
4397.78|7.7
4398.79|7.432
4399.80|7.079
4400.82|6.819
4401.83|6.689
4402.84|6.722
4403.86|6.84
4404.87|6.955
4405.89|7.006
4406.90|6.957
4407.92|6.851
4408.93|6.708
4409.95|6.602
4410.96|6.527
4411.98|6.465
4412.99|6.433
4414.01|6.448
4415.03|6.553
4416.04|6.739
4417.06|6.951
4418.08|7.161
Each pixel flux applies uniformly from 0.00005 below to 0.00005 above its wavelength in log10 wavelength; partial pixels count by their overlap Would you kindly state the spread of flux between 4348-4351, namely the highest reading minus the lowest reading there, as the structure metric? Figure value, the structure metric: 0.10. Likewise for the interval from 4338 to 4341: 1.62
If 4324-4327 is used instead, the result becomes 0.42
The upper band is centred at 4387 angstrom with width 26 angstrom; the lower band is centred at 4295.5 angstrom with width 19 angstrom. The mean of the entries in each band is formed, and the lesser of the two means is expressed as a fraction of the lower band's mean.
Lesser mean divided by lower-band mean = 1.00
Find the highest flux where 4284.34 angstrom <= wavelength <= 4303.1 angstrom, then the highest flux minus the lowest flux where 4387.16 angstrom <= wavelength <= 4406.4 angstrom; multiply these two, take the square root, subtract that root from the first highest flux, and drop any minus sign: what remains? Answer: 4.3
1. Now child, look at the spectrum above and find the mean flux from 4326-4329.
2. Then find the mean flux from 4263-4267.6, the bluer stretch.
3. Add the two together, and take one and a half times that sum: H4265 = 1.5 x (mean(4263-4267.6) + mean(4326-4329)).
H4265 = 21.0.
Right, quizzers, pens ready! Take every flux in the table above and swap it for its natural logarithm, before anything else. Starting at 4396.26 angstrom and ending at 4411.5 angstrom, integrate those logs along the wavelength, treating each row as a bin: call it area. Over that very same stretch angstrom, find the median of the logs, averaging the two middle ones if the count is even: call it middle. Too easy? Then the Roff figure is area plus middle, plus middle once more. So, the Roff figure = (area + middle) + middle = 33.4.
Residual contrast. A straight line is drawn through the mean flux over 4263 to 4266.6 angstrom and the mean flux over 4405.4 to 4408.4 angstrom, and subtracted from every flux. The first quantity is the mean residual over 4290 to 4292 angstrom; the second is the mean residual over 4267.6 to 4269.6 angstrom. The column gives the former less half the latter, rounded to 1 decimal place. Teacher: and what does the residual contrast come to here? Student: -0.8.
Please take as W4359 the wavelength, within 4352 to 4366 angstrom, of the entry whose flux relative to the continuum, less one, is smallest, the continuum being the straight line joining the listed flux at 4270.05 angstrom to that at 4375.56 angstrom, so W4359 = 4352.44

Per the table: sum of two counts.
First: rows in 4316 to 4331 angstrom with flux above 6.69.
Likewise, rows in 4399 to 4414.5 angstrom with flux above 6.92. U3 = 12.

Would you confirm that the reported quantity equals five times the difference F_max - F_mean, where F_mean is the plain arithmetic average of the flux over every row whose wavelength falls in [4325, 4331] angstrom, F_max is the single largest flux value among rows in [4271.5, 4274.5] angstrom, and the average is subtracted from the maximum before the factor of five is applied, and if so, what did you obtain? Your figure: 2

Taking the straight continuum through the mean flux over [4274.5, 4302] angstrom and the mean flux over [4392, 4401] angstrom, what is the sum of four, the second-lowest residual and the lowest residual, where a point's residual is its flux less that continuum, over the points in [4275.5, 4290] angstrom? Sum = 2.93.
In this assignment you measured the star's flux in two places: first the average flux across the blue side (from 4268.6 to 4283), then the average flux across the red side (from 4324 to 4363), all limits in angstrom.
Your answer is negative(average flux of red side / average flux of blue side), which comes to -1.07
